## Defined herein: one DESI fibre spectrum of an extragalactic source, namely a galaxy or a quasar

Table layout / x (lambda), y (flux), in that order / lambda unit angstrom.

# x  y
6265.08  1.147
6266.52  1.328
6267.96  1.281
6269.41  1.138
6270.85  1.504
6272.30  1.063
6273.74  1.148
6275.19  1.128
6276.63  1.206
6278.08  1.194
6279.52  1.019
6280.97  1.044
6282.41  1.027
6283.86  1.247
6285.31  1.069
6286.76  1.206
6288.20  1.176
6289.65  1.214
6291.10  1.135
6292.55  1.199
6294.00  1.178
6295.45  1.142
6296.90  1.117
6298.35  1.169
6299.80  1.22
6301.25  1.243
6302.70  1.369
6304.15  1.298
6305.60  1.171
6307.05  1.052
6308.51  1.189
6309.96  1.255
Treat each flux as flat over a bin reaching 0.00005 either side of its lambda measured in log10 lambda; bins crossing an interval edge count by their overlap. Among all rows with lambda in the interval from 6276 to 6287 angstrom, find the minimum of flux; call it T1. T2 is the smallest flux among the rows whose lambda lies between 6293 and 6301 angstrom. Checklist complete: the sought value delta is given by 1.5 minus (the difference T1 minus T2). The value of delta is 1.60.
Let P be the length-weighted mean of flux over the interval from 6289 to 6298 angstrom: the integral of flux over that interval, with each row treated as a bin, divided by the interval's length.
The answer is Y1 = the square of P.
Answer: 1.35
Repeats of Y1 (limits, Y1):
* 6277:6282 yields 1.19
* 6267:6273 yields 1.56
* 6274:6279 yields 1.36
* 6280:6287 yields 1.23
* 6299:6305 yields 1.64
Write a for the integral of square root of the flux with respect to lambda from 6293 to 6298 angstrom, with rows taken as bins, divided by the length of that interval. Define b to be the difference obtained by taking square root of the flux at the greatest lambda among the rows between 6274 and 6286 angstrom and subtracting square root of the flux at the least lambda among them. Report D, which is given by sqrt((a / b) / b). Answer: 37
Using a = 1.072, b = -0.03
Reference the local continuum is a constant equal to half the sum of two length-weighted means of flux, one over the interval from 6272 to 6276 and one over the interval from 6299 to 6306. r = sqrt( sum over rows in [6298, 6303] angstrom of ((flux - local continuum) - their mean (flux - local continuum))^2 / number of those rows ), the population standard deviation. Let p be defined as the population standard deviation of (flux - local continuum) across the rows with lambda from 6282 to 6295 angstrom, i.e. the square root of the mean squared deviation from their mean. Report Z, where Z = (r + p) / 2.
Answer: 0.071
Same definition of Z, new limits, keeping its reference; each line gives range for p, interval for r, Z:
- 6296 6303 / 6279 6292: 0.084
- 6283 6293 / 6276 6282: 0.070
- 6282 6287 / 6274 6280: 0.083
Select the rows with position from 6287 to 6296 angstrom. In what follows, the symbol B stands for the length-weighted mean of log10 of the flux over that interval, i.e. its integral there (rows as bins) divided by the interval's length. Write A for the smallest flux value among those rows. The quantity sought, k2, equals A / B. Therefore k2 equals 16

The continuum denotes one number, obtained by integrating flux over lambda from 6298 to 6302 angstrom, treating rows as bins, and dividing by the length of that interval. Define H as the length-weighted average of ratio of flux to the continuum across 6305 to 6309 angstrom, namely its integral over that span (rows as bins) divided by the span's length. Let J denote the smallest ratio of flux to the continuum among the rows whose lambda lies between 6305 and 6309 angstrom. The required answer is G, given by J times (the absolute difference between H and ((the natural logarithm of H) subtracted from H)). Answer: 0.062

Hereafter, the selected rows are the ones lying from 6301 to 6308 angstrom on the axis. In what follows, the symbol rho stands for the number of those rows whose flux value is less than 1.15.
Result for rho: 1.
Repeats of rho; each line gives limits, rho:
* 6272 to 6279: 3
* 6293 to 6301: 2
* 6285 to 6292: 2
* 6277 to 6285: 3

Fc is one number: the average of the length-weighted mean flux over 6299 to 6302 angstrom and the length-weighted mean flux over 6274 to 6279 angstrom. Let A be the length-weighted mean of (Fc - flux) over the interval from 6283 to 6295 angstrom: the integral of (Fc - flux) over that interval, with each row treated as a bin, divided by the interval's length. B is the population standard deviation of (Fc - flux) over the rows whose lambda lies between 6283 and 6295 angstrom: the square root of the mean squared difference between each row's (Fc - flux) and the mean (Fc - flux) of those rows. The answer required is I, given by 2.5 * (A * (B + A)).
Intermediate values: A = 0.02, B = 0.051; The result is 0.005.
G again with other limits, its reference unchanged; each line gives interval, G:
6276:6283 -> 0.085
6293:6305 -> 0.000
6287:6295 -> 0.028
